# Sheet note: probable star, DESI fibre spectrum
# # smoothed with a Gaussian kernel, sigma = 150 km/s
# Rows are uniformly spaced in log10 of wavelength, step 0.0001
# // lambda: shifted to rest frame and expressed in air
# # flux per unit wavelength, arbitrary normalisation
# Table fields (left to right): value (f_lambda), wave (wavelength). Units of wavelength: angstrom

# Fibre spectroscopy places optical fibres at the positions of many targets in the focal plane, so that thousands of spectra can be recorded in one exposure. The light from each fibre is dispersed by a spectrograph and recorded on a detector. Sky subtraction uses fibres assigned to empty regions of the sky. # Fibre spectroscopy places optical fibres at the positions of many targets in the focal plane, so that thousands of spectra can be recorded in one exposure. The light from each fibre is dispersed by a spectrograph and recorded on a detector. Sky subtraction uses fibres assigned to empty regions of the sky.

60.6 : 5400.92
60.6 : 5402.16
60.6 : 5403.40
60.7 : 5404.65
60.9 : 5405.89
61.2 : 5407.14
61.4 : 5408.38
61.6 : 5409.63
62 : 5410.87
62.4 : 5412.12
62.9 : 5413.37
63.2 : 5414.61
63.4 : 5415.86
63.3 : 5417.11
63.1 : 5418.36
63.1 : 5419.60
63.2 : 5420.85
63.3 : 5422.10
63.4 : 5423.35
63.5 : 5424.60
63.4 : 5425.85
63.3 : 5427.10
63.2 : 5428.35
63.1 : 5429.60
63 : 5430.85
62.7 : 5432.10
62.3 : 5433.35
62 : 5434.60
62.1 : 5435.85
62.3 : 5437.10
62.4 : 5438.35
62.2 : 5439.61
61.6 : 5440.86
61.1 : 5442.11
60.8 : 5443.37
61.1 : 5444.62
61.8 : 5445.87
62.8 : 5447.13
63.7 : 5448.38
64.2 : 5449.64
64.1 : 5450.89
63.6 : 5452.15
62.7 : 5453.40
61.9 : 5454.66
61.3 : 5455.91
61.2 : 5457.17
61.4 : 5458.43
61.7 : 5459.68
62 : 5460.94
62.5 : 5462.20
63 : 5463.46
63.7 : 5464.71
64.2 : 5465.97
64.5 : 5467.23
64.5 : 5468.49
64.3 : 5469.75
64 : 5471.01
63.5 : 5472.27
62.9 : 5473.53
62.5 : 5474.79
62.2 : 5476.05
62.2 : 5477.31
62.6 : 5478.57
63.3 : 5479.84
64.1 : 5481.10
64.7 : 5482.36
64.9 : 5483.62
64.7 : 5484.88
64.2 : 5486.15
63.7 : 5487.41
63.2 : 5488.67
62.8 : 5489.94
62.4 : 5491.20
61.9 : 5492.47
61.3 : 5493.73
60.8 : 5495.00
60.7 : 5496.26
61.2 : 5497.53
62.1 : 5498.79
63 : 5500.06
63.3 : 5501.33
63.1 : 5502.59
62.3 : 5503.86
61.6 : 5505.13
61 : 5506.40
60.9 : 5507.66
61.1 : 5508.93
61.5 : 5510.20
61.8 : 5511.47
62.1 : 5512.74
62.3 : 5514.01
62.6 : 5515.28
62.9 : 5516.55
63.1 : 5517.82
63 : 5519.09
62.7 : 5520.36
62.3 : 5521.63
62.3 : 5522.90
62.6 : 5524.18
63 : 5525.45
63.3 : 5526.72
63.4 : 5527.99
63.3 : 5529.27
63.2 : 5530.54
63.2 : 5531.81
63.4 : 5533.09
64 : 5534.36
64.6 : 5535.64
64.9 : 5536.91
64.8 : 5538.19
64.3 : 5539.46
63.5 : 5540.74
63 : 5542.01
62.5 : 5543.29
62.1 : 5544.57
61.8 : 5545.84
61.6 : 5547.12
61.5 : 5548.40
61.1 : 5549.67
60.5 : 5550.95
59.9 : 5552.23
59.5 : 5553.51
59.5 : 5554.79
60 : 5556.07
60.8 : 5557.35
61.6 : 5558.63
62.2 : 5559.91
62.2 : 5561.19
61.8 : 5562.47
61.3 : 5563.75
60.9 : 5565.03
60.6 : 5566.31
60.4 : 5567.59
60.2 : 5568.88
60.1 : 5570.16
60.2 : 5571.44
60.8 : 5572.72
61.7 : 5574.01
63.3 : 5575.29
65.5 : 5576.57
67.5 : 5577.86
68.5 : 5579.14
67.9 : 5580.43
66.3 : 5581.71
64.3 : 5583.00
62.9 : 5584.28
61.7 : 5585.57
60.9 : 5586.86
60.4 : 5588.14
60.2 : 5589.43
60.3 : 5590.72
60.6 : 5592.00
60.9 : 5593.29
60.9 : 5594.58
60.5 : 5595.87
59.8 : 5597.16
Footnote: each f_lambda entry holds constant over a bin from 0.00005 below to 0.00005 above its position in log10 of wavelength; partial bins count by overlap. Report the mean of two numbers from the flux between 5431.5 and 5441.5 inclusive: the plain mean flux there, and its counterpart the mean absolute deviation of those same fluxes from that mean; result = 31.2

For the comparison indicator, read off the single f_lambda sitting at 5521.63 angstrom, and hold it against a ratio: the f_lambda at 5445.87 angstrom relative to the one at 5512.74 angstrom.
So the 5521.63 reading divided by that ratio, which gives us 62.6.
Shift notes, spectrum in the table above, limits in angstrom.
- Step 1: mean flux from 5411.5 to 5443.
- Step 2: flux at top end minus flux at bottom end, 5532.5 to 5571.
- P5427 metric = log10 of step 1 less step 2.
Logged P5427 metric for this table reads 1.82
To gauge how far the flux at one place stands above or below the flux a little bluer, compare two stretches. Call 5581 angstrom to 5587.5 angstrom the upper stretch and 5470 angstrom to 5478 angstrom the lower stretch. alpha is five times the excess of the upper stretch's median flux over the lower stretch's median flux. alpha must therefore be 1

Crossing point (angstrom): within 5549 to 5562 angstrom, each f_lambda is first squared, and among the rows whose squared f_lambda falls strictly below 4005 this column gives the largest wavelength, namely 5561.19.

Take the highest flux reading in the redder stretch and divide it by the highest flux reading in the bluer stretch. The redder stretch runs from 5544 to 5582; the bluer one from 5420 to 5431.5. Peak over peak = 1.08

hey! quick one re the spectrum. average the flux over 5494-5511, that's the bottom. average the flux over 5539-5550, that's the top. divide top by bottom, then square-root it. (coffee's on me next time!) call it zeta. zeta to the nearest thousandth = 1.005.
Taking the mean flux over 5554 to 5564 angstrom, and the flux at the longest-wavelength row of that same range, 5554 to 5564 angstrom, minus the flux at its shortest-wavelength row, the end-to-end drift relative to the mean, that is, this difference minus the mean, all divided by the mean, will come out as -0.97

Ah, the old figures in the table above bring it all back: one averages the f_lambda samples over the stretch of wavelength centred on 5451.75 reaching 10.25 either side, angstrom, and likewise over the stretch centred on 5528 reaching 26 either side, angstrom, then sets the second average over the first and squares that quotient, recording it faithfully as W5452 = 1.01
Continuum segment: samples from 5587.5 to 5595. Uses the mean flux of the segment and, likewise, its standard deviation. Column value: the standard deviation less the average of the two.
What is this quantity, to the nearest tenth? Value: -30.1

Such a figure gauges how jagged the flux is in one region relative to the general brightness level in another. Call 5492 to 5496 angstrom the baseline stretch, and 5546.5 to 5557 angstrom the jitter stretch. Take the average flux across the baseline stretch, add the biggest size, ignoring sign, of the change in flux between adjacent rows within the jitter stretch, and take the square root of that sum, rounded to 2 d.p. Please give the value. 7.87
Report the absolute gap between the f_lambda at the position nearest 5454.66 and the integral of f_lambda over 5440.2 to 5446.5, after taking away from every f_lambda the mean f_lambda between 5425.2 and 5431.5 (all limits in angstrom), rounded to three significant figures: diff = 10.7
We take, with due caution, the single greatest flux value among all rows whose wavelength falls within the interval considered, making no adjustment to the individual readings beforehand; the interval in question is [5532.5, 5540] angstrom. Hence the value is 64.9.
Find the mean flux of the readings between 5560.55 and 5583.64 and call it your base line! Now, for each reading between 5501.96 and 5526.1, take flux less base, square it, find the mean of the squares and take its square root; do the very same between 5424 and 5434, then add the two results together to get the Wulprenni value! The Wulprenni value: 1.4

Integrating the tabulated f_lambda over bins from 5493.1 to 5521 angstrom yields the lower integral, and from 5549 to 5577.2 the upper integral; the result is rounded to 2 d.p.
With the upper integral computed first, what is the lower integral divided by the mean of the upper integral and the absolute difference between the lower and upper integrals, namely 2.00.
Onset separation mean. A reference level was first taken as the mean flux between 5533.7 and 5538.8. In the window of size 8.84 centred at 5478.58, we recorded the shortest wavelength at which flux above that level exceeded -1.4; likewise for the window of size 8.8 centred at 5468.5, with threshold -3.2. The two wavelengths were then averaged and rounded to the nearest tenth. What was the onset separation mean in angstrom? 5472.3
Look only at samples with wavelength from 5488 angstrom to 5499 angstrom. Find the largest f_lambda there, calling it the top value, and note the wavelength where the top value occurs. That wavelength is 5488.67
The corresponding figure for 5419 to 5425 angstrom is 5424.60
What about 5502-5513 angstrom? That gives 5502.59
